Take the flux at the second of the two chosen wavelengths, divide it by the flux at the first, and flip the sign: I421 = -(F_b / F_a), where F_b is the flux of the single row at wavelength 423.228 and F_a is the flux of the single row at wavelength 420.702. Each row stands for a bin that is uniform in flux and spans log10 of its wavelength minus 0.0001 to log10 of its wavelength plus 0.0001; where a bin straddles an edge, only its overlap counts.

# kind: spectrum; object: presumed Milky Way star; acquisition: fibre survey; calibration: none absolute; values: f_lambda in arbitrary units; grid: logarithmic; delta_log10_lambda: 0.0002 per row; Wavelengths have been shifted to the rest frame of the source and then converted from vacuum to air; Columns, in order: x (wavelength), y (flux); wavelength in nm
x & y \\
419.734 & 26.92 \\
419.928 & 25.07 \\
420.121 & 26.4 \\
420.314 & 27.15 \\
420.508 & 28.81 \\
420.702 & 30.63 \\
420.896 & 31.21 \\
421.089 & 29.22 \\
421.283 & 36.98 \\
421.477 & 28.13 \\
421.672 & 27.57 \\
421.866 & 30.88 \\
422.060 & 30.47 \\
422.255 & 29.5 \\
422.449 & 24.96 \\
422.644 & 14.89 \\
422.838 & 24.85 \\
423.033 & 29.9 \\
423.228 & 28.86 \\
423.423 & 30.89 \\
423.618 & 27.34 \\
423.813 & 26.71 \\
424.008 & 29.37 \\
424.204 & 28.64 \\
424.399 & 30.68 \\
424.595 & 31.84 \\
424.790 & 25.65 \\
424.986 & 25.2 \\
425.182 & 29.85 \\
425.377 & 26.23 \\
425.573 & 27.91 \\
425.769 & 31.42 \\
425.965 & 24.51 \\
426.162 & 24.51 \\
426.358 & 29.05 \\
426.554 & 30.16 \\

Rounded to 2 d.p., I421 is -0.94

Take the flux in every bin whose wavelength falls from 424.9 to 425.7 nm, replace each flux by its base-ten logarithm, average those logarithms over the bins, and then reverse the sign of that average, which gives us -1.44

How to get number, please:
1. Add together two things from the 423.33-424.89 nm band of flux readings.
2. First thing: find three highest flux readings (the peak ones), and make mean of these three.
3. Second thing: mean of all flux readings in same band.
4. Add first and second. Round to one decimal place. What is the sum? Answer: 60.0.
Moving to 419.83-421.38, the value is 62.4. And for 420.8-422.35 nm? 63.5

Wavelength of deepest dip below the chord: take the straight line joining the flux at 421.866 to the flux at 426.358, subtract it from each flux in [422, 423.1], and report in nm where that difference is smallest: 422.644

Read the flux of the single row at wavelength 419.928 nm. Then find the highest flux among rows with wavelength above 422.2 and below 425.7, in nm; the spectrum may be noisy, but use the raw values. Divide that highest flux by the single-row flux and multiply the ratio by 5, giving 6.4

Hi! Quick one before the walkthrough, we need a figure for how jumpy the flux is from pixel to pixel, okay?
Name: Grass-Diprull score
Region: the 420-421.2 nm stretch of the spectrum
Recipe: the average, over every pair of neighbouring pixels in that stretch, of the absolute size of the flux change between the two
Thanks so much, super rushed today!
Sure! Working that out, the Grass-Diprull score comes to 1.4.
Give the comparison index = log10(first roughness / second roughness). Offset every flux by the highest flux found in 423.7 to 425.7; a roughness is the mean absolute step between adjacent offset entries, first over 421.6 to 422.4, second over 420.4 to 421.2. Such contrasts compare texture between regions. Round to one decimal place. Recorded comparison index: 0.0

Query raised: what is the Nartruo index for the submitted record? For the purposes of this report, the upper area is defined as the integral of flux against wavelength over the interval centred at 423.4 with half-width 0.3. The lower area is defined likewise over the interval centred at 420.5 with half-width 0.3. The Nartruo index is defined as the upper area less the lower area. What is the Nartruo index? 0.2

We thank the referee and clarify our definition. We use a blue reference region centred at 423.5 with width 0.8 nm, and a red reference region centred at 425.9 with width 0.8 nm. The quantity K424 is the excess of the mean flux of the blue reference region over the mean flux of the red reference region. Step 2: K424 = 1.4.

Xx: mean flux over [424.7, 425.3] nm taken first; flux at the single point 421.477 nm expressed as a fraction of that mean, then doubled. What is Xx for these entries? 2.091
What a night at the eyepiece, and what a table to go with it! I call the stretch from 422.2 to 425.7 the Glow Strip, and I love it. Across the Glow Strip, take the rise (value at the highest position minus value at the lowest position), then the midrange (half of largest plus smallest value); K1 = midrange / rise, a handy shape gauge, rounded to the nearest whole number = -15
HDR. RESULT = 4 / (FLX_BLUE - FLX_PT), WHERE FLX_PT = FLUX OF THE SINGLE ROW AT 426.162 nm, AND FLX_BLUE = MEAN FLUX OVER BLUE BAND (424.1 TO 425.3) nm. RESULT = 1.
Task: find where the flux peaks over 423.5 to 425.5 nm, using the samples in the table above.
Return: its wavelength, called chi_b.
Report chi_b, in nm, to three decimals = 424.595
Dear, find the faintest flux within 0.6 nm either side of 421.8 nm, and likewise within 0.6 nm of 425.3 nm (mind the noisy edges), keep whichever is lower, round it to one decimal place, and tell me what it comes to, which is 25.2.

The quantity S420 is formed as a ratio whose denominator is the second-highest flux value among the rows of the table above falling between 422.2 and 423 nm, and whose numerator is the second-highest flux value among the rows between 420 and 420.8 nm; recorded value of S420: 1.15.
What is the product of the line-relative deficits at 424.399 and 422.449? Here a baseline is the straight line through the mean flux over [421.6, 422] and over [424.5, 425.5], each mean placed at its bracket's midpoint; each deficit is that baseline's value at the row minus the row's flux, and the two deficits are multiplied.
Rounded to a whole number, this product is -11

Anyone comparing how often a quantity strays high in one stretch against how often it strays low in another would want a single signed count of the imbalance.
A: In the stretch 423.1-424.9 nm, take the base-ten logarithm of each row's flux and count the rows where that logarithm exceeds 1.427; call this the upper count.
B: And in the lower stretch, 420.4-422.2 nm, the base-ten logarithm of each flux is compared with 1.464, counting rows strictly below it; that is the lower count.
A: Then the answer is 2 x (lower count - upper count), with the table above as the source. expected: -8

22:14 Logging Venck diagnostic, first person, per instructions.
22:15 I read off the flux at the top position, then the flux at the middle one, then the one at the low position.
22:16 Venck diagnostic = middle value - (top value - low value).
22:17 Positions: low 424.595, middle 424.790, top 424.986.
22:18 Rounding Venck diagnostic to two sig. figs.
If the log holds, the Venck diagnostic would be 32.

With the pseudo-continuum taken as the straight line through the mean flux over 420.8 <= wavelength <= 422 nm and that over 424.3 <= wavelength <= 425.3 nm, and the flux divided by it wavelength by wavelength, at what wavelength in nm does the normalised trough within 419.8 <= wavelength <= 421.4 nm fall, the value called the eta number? 419.928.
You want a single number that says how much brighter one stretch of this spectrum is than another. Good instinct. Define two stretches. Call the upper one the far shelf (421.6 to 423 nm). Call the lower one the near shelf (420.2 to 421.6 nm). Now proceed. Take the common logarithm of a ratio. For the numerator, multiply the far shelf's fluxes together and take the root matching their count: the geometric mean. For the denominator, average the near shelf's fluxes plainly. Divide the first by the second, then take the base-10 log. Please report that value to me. -0.07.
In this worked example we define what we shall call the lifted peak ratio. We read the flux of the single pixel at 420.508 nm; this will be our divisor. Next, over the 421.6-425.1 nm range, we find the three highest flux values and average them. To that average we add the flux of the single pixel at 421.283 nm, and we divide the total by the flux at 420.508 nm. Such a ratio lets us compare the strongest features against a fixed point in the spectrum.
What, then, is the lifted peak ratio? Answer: 2.37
